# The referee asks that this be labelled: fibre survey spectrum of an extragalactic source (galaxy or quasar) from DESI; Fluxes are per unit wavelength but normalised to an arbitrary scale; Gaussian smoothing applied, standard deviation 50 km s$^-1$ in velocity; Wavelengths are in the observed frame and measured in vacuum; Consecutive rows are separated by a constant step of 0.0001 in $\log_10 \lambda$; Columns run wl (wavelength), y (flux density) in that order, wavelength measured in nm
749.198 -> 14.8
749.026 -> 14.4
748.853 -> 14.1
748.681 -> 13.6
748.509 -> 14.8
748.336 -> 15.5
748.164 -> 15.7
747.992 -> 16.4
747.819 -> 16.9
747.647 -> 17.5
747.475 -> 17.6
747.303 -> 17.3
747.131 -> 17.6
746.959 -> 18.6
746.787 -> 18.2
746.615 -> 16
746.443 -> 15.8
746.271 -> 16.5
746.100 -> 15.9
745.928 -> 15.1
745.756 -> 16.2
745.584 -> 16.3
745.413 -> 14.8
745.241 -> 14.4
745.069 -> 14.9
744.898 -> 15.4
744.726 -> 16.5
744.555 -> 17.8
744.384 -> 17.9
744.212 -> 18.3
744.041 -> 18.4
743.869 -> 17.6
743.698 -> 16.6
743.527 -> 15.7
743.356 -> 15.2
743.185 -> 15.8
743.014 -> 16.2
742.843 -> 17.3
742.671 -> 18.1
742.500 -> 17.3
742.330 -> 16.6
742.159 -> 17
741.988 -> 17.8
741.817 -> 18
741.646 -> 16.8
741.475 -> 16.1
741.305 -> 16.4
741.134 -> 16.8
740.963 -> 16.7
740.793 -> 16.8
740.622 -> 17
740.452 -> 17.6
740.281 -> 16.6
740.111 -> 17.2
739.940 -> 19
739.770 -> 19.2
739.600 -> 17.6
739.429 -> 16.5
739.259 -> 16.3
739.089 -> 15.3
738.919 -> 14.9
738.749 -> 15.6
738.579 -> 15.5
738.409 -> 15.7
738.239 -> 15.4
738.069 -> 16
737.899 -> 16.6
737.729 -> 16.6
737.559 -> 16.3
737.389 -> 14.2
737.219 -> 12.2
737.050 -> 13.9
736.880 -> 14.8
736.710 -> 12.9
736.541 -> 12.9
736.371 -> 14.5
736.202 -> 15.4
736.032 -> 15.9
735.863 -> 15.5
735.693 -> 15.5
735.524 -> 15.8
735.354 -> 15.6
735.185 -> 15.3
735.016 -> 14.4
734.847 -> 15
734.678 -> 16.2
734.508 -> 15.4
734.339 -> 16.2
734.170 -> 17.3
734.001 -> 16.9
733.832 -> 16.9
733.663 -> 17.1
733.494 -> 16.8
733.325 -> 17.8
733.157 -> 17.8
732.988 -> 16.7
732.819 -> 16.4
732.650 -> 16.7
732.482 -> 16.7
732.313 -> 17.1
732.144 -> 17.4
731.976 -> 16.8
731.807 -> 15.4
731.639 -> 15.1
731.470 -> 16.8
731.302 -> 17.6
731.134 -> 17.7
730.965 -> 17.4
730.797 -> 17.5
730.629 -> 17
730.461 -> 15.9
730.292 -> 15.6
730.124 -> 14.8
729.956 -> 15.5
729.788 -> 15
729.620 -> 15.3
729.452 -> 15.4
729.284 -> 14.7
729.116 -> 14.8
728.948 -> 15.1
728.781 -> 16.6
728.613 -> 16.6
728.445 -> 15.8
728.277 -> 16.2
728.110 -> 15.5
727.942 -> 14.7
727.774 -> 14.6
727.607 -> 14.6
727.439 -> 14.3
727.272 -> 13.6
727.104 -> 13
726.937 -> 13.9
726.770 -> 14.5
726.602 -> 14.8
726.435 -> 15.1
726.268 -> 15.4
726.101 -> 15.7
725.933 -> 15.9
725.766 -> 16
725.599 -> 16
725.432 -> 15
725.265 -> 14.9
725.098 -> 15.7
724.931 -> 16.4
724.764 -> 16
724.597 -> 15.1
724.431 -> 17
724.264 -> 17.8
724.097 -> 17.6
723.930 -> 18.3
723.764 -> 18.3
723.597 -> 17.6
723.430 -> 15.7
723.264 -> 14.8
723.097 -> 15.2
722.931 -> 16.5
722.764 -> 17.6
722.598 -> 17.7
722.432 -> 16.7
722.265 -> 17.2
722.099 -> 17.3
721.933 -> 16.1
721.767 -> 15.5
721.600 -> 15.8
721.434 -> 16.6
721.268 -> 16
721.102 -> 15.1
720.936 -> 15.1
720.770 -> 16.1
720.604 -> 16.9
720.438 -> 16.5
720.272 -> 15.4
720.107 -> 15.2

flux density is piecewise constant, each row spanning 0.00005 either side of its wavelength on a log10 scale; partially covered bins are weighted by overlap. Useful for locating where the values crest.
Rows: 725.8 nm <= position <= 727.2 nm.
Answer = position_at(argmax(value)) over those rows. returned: 725.933 nm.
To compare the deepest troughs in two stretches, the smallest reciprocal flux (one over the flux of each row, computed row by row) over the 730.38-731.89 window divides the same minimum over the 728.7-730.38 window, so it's 1.07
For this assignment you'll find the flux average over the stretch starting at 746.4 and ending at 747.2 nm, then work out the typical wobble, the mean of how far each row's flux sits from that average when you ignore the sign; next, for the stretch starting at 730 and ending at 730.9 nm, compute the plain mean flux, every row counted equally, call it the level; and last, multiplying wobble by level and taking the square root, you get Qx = 4.2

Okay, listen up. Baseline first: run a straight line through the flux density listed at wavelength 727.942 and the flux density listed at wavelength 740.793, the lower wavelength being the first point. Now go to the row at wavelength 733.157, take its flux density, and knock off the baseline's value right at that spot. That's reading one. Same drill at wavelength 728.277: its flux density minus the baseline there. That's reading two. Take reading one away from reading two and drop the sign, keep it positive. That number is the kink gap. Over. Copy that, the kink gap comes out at 0.8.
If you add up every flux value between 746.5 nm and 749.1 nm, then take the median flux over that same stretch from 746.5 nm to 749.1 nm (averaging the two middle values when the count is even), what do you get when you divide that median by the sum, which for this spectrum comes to 0.0672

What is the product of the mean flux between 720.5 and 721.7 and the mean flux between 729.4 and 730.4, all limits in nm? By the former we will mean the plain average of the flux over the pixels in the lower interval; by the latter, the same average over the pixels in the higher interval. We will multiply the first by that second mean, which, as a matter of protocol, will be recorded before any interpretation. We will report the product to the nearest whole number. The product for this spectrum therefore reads 243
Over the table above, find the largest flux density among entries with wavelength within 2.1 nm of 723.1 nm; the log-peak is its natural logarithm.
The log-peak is 2.91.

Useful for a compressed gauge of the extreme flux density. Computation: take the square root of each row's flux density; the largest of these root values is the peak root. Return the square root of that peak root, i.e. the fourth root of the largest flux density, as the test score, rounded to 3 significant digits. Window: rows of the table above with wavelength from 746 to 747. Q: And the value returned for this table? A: 2.08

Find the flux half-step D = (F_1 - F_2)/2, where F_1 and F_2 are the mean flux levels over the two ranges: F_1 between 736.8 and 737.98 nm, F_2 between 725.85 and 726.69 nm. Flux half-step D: -0.2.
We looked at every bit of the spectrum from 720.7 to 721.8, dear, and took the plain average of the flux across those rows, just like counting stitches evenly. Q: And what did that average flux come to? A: 15.7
